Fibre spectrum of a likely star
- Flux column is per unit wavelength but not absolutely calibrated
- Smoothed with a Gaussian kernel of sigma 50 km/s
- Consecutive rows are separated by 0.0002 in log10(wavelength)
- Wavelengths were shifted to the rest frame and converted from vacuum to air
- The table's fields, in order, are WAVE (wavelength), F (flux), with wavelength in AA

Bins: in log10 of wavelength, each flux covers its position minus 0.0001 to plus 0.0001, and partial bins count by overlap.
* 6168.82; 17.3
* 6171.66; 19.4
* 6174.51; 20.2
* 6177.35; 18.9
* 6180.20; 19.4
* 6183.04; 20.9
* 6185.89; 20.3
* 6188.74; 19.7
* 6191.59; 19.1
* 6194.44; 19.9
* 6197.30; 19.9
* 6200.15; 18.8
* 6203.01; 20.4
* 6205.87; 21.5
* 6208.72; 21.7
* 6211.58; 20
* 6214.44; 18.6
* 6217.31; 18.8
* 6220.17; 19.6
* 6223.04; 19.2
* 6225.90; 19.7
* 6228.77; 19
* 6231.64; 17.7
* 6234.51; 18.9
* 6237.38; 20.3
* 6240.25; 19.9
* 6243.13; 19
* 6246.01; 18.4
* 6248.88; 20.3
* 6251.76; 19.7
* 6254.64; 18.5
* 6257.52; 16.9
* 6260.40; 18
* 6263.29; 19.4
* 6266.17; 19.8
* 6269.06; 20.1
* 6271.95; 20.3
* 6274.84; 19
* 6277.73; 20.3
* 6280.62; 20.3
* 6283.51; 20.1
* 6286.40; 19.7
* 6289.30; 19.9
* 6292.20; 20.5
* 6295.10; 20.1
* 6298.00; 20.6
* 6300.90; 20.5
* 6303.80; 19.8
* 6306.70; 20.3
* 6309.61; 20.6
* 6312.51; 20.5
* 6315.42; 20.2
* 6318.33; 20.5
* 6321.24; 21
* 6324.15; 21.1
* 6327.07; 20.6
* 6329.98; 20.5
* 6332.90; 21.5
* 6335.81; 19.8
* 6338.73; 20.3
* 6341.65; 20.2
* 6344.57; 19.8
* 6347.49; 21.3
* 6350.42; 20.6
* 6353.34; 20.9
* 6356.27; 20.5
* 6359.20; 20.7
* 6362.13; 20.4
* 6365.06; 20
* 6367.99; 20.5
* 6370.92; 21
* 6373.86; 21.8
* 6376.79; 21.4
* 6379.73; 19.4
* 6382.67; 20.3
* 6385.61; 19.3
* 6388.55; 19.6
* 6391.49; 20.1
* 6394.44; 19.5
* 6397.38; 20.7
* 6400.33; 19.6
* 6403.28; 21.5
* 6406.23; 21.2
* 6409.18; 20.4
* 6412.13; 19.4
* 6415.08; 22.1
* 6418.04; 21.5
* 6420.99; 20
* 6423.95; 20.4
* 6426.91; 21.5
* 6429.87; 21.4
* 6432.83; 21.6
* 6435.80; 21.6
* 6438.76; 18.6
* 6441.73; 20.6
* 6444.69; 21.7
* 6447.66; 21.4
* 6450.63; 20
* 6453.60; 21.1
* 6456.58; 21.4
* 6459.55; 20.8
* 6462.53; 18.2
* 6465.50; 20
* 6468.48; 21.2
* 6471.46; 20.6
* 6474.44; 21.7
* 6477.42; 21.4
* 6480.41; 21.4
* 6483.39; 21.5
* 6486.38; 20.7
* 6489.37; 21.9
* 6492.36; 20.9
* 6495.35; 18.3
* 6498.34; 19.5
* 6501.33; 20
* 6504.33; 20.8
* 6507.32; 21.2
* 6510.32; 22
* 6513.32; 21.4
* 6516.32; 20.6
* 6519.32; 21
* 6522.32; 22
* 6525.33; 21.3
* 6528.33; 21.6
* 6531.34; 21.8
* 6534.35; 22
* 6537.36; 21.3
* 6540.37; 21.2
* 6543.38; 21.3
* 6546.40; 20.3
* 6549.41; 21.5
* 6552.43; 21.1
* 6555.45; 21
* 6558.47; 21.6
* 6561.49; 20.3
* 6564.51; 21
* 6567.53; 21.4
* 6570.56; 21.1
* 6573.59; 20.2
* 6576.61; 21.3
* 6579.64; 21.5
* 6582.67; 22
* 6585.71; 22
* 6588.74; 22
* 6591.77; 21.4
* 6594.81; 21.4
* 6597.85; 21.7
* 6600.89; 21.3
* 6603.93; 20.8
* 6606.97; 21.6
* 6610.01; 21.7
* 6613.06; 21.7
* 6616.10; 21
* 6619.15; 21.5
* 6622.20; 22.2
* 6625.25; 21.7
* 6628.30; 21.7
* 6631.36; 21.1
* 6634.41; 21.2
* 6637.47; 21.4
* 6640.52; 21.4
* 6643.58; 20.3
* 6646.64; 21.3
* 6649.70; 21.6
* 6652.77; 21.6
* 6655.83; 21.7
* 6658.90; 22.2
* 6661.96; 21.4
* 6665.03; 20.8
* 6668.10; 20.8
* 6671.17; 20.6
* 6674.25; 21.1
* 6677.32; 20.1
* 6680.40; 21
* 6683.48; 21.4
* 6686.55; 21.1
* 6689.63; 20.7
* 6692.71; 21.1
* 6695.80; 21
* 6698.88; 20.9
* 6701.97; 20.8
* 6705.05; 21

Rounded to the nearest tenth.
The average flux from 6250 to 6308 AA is 19.7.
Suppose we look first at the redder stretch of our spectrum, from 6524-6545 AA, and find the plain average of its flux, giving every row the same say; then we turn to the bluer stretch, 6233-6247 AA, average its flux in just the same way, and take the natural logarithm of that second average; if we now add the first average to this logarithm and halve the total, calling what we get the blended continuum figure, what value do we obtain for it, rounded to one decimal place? 12.2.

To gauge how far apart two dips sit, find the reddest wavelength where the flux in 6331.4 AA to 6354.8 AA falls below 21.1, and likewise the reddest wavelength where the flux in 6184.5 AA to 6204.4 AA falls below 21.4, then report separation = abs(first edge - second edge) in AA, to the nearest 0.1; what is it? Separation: 150.3 AA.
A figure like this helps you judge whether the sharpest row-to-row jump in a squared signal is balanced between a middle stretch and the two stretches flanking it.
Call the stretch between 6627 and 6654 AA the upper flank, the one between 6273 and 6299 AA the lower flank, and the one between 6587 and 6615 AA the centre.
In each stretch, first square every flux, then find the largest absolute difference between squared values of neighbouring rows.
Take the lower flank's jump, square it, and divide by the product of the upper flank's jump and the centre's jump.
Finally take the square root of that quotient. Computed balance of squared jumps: 1.3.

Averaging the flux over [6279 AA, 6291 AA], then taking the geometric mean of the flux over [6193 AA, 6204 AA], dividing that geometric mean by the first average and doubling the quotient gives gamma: 1.97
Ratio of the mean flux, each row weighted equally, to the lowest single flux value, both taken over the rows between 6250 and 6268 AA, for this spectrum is 1.11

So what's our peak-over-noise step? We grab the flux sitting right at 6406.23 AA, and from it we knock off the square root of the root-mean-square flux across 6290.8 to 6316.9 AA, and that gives 16.7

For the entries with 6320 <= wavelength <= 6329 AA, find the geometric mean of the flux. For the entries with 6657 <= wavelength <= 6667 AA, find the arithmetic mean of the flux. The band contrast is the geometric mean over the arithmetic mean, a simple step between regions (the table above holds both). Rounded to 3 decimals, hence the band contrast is 0.974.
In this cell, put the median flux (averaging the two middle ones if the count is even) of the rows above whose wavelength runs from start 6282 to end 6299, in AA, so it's 20.1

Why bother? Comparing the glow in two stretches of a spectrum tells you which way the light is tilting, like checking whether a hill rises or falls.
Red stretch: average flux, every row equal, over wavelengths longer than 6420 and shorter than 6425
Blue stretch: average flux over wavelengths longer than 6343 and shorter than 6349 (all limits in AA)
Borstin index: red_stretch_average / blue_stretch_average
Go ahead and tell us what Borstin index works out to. 0.98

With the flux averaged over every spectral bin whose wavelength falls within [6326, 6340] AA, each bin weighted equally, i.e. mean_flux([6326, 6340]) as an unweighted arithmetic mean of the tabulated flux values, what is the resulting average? 20.5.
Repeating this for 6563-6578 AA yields 21.0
